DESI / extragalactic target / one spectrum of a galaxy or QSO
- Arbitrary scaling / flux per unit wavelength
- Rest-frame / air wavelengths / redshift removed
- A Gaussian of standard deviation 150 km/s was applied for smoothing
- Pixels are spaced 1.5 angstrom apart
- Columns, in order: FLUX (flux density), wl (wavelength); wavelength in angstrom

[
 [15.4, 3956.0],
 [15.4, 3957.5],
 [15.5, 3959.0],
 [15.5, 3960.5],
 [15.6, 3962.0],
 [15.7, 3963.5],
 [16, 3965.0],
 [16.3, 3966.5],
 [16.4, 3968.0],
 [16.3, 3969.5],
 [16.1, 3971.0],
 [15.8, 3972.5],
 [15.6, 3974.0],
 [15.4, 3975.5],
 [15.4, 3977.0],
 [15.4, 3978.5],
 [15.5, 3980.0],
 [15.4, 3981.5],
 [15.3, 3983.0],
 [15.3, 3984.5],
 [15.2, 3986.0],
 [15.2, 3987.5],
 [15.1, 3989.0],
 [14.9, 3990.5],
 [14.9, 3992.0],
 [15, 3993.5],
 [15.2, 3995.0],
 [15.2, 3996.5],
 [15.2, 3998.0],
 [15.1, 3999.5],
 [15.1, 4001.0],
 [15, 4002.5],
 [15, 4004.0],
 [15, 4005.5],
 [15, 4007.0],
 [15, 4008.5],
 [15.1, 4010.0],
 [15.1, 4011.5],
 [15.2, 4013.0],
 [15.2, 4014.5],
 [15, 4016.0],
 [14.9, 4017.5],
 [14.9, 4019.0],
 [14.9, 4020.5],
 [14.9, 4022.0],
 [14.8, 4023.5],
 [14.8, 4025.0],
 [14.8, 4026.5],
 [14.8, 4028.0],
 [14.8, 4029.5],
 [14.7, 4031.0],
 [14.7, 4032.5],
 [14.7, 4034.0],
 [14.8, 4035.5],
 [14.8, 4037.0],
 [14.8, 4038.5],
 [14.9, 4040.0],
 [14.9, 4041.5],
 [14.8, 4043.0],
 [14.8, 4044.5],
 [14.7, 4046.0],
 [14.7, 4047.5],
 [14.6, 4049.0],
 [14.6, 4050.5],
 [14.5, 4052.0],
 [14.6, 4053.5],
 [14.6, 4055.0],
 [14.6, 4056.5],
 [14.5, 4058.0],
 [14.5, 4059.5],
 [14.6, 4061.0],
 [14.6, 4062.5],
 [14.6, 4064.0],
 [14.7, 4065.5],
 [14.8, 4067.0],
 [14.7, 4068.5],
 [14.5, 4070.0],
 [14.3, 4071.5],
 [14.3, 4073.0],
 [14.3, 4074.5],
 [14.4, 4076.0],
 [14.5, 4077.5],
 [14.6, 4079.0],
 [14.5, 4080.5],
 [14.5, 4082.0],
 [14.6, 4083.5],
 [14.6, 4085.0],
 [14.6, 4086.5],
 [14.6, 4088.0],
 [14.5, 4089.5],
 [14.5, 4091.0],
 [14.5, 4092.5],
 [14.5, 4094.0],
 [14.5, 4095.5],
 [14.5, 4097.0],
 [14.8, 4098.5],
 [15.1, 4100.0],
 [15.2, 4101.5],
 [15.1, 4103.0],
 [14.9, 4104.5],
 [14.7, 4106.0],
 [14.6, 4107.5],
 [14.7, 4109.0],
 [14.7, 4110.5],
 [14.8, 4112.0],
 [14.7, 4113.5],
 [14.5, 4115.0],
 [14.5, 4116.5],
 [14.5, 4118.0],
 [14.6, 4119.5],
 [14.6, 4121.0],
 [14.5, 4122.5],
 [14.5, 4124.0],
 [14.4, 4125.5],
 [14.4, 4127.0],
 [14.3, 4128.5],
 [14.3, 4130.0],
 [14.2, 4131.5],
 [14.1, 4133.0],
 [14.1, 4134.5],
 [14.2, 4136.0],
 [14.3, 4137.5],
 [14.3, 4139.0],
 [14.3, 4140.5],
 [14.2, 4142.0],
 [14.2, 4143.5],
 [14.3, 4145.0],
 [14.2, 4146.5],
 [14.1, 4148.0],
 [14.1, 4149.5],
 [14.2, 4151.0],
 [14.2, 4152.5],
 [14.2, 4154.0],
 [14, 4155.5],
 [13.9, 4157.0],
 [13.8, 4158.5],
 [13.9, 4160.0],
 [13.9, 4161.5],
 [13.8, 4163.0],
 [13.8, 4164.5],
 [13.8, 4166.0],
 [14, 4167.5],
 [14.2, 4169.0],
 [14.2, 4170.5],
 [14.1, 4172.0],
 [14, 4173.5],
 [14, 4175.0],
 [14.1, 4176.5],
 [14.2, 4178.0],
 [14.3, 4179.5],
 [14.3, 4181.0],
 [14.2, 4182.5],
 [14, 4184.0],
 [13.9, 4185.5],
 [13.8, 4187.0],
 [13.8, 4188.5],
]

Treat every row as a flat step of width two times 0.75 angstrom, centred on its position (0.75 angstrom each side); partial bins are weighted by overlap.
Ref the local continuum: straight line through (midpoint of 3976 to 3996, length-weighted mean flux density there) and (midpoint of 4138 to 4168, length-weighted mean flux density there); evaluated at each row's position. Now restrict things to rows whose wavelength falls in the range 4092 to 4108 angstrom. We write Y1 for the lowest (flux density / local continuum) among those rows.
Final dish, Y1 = 1.00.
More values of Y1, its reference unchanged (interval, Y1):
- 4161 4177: 0.99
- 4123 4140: 0.99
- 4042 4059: 0.98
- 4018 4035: 0.99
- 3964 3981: 1.01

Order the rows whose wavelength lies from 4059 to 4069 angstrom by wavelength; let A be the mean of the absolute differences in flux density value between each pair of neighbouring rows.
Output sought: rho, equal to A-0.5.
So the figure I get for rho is -0.43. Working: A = 0.067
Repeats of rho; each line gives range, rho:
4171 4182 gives -0.43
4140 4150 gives -0.43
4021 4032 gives -0.47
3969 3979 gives -0.35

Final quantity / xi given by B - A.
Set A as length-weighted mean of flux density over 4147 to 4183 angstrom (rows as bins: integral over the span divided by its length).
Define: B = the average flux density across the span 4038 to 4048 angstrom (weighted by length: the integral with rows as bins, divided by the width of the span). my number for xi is 0.7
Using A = 14.1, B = 14.8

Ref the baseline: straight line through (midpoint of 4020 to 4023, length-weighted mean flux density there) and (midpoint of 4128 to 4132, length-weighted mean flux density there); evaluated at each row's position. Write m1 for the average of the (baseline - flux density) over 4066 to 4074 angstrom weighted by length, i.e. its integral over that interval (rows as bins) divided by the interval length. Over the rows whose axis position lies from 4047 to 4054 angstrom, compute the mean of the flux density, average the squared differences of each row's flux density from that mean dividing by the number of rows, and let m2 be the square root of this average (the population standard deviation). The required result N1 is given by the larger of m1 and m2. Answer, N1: 0.094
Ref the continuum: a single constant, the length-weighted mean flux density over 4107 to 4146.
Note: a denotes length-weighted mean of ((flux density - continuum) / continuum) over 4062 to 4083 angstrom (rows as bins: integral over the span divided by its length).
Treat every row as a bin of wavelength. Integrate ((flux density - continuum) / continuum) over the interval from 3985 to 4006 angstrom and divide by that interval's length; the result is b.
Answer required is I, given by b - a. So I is 0.04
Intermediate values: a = 0.008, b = 0.046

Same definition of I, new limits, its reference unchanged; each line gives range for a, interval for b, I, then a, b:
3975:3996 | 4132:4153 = -0.07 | 0.056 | -0.015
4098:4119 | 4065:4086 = -0.02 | 0.025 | 0.007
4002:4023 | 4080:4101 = -0.03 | 0.042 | 0.013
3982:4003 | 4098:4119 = -0.02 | 0.049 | 0.025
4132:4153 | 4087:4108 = 0.04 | -0.015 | 0.021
